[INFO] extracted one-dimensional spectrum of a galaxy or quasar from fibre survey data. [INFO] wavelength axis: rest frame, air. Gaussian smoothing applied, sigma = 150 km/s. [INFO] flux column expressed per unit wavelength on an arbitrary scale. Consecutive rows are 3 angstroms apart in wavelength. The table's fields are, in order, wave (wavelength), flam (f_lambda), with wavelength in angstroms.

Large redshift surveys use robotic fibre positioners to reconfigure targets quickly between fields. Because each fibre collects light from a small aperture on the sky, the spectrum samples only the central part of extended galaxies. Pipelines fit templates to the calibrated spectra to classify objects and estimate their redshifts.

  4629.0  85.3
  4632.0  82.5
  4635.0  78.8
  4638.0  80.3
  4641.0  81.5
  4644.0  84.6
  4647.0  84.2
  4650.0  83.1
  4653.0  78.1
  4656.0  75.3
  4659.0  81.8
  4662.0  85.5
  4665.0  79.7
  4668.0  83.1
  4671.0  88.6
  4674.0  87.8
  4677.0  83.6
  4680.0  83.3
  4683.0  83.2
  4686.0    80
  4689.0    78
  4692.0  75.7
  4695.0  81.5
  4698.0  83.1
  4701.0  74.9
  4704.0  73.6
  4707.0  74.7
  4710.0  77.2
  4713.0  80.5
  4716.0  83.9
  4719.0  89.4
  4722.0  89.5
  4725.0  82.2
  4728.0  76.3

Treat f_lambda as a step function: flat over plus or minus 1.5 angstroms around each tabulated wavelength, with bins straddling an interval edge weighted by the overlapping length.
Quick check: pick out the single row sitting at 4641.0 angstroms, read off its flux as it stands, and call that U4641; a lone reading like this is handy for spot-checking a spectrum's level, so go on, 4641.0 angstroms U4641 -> 81.5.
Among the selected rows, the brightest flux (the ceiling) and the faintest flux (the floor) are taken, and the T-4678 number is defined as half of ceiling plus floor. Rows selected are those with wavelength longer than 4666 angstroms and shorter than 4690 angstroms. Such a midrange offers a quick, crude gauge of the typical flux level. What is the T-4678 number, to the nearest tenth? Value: 83.3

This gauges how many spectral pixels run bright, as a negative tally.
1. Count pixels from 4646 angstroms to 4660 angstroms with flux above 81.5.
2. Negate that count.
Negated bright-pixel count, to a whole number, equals -3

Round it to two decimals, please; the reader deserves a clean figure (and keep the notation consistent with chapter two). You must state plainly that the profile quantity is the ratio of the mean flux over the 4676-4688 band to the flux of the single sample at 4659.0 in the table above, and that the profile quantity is 1.01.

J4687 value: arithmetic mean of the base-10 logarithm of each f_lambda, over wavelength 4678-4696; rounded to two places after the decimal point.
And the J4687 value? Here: 1.90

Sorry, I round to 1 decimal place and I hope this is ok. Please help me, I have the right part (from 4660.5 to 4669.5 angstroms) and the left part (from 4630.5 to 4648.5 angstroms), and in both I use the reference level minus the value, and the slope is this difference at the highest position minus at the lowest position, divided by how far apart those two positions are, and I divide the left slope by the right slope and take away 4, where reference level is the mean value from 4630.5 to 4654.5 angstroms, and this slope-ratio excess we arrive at -4.3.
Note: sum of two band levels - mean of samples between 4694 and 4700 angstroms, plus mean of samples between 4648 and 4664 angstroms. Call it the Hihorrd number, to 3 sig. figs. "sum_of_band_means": 163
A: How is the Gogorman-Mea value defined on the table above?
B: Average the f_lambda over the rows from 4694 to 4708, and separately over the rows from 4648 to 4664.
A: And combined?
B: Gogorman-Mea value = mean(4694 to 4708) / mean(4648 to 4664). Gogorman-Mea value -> 0.96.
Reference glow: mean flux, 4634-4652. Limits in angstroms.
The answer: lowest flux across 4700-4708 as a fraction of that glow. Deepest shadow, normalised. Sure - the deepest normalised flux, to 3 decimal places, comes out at 0.897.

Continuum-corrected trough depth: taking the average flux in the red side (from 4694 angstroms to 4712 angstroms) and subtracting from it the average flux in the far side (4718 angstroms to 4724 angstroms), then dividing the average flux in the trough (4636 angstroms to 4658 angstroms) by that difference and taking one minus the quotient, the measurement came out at 8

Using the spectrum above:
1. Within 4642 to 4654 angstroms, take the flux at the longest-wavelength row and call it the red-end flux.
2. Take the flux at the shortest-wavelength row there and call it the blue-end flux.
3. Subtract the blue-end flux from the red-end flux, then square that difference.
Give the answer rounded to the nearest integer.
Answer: 42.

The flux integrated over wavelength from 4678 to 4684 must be 500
